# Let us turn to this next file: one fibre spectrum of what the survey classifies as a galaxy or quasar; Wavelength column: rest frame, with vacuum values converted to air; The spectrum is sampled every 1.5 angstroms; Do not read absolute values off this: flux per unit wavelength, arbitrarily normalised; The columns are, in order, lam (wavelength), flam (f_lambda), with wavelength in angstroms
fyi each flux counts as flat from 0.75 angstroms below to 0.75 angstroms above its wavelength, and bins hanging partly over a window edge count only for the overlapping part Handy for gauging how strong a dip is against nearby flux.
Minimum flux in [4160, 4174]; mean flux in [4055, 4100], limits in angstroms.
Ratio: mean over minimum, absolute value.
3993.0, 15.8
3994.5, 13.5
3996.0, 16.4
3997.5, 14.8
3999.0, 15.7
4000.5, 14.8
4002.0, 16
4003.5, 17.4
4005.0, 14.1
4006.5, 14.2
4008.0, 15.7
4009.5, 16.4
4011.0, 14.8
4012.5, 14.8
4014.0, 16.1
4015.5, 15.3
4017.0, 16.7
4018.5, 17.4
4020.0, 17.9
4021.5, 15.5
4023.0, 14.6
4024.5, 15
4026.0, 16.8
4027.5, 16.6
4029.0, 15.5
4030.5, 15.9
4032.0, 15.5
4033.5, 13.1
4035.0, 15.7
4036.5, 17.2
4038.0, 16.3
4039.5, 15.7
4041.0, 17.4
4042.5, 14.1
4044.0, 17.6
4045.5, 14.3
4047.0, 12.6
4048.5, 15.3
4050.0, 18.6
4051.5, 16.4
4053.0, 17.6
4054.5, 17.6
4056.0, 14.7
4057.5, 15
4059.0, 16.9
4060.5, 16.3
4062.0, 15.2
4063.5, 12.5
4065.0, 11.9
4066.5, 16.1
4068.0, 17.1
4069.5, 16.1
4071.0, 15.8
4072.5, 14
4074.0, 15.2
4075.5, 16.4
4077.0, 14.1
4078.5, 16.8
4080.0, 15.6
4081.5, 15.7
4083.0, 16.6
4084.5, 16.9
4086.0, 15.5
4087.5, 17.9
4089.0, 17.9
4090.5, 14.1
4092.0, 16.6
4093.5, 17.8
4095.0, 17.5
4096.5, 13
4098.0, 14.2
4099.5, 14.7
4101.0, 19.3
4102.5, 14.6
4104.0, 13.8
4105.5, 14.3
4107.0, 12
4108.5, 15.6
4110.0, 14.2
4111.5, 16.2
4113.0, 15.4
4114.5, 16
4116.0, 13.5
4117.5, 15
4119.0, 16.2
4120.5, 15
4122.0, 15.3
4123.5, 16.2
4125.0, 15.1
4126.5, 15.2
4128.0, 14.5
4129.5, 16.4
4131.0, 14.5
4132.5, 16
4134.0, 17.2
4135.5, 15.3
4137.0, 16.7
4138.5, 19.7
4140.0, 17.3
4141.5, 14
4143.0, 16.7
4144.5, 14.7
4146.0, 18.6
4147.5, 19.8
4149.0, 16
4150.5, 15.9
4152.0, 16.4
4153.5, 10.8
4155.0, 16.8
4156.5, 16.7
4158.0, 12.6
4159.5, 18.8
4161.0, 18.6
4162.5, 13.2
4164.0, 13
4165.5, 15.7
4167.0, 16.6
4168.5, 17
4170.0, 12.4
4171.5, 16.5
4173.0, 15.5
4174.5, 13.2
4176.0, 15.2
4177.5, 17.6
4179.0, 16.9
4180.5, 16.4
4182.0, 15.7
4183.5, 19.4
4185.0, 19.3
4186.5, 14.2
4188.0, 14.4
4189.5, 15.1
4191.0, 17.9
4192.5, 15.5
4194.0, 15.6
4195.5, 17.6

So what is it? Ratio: 1.26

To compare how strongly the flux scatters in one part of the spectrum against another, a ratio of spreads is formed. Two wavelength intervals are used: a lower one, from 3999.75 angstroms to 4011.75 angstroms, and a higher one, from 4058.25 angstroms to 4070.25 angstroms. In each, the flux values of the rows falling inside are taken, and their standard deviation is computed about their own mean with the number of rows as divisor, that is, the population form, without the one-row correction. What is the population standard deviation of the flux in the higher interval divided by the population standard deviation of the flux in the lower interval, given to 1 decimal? 1.7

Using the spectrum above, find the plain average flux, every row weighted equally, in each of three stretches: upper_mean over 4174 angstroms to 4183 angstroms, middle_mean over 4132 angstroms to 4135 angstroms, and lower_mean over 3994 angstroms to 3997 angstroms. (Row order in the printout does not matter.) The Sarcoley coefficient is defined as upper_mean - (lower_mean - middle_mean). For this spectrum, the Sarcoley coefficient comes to 17.5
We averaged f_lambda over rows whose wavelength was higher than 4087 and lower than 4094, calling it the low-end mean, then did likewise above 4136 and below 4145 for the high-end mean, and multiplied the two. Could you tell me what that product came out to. 278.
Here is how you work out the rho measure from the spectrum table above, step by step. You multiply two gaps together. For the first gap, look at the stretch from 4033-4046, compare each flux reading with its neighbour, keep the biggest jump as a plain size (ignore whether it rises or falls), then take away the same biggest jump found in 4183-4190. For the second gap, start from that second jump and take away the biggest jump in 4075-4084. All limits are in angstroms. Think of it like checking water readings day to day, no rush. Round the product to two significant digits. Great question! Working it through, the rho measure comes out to -3.8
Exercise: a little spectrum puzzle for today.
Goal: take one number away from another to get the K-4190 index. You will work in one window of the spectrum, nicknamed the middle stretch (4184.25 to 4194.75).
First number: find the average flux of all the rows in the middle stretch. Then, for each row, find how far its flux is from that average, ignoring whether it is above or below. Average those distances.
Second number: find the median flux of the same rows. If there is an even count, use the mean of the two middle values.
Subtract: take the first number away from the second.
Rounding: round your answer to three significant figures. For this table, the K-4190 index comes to 14.0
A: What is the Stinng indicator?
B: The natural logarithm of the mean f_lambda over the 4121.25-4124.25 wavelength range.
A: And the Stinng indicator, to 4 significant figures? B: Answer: 2.757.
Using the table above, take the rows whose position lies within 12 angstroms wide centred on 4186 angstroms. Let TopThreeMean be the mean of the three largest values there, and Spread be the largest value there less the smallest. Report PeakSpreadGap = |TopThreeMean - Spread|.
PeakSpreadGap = 13.7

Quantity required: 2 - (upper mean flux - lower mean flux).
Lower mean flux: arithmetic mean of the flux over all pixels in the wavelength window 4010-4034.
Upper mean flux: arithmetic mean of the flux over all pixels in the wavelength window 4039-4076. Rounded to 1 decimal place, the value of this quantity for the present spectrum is 2.1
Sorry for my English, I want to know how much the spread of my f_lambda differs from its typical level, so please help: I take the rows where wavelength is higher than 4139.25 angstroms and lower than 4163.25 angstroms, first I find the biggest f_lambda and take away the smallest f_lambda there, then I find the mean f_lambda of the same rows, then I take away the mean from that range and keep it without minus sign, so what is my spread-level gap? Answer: 7.1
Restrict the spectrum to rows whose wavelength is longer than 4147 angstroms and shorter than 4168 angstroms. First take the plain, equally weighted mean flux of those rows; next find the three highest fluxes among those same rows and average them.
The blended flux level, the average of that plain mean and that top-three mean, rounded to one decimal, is 17.4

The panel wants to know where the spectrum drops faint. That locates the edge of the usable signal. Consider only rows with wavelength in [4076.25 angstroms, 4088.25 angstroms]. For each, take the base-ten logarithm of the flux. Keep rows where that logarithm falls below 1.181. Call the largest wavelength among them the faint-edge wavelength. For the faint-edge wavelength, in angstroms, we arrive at 4077.0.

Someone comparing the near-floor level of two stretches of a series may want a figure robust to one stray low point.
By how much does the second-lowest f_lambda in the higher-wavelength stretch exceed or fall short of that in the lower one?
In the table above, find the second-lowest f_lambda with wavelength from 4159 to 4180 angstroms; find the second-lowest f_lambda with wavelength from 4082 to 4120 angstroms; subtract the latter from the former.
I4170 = 0.0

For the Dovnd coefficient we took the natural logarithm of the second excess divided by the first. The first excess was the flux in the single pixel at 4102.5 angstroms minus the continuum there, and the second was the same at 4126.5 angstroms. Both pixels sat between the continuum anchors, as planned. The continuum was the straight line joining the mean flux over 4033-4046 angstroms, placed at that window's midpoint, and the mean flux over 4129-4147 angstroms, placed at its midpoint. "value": -0.3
